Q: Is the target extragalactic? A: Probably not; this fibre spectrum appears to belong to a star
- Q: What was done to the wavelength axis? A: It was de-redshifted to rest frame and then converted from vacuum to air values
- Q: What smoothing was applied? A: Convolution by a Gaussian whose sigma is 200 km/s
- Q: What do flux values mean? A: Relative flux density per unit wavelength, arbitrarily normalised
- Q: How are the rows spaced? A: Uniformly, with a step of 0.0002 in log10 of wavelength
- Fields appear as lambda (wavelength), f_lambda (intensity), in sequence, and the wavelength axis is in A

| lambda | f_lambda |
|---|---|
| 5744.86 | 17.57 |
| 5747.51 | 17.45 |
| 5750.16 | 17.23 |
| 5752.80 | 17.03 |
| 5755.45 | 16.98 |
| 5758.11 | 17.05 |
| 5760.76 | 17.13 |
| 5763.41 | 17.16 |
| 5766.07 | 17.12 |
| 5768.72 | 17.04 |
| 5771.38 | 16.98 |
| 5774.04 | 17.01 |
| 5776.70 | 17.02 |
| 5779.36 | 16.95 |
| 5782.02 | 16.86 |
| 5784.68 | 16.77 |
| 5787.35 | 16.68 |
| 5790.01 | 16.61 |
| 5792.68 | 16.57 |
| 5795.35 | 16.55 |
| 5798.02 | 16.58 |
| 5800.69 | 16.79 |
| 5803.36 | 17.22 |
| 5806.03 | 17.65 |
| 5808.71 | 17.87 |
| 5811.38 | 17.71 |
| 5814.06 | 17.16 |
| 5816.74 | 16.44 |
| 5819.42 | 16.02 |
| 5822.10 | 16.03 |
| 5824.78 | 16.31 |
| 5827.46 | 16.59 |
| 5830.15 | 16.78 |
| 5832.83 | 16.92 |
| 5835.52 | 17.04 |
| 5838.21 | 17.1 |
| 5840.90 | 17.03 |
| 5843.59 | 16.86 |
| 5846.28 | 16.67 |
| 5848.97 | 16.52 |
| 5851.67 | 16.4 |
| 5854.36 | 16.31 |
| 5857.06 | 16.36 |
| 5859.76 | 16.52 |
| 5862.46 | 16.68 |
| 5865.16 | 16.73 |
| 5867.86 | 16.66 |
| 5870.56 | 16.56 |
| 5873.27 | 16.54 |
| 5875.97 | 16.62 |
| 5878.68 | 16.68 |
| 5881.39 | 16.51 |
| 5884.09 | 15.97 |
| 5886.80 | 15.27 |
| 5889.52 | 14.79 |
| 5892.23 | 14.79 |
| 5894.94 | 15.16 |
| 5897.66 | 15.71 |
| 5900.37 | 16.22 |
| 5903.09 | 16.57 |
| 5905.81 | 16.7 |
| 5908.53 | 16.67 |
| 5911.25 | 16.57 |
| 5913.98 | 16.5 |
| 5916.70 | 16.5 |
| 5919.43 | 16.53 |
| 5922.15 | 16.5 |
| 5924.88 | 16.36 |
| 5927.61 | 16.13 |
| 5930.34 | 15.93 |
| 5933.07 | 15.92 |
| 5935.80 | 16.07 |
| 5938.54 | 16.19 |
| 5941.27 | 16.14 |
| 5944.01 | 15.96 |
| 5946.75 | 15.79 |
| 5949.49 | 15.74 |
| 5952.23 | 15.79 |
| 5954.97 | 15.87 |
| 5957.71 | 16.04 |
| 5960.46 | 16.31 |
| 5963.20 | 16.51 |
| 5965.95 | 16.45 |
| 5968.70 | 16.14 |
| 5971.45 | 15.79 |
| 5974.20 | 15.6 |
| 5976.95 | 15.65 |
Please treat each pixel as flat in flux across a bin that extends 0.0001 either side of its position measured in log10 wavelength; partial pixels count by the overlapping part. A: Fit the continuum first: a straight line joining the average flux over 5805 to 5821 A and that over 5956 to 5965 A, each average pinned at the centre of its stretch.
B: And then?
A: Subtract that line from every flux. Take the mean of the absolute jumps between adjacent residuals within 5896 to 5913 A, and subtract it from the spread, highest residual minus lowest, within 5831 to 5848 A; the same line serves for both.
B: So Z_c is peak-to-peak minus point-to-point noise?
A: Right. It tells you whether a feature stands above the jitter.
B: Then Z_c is 0.16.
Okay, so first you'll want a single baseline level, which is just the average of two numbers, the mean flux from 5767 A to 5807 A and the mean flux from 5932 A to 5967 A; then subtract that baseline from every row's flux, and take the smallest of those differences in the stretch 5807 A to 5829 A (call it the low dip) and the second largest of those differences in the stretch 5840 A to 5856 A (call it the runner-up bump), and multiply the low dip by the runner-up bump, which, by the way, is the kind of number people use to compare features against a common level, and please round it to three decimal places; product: -0.175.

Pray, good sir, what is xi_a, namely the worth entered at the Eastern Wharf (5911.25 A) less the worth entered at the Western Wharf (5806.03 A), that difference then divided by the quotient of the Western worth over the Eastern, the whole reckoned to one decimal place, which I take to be -1.0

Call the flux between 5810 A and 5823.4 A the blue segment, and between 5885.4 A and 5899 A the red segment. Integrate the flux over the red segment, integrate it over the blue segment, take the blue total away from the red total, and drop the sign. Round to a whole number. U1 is 18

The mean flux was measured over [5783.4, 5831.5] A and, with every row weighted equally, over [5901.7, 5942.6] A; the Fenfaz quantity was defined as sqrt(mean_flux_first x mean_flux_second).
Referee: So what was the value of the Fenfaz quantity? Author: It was 16.57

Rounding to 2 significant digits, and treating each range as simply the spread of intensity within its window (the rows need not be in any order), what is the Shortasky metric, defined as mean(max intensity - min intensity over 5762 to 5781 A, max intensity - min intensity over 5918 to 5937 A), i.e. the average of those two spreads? 0.41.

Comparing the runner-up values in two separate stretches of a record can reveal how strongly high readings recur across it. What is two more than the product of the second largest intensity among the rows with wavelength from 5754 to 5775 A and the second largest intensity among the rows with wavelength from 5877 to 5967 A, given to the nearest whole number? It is 288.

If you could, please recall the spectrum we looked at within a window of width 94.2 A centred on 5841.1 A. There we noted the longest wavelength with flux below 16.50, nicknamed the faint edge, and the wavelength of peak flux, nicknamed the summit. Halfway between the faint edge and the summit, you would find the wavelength 5847.8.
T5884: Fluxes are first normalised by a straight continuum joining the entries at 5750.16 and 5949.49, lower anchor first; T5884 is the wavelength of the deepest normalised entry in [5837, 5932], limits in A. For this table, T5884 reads 5889.52 A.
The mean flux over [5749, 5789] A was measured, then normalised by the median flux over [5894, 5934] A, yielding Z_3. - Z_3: 1.03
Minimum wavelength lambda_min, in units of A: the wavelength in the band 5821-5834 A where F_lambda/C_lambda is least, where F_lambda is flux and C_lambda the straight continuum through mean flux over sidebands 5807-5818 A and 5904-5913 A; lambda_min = 5822.10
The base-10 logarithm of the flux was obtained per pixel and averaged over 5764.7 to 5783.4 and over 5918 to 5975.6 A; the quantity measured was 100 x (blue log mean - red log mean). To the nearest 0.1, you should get 2.4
